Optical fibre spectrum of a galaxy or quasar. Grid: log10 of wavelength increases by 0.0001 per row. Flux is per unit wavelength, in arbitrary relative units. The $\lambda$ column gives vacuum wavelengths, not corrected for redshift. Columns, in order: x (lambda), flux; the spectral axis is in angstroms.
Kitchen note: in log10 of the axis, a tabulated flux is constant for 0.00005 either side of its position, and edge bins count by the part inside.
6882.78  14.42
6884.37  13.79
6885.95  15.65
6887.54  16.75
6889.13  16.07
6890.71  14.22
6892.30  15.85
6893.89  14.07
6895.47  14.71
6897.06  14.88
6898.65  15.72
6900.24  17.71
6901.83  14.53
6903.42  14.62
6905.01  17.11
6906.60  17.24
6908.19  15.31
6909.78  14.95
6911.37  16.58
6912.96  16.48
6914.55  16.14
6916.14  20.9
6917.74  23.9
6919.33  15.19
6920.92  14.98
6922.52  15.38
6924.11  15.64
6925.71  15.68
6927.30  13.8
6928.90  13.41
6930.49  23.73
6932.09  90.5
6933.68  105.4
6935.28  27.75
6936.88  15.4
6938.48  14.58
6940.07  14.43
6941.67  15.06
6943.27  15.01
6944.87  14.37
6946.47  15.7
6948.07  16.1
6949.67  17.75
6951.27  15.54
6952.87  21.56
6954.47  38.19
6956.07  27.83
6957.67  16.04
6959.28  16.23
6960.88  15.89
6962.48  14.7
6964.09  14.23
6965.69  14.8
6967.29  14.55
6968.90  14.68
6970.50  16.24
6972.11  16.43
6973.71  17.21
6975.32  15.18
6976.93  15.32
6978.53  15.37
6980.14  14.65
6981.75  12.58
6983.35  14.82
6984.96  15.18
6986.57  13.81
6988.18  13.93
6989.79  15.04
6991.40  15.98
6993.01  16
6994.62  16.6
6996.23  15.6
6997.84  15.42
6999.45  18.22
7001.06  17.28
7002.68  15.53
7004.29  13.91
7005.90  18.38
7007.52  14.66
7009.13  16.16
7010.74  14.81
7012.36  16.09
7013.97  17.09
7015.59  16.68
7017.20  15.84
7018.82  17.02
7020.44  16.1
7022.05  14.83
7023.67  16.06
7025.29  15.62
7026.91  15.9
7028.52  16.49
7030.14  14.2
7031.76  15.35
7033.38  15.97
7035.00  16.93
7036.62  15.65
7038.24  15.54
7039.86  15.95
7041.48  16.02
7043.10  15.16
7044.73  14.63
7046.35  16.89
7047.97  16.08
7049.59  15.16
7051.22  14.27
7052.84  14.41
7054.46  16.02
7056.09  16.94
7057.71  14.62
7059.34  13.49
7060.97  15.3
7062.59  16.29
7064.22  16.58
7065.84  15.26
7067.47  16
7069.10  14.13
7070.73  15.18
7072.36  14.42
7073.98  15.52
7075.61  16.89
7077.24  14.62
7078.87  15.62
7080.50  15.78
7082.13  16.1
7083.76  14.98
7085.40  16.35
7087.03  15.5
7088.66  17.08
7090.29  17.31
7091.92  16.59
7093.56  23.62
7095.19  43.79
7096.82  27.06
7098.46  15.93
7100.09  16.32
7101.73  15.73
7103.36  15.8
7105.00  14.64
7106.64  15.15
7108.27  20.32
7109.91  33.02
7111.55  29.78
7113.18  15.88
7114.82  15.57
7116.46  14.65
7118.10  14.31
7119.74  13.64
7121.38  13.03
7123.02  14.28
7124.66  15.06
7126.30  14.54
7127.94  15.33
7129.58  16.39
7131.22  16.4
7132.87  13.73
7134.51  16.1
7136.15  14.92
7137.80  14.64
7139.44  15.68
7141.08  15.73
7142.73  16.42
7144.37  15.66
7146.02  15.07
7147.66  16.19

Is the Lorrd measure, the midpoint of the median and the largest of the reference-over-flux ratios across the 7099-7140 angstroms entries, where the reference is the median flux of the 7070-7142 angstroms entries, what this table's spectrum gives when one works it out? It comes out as 1.11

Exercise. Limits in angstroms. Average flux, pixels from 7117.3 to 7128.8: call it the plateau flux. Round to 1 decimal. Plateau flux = 14.3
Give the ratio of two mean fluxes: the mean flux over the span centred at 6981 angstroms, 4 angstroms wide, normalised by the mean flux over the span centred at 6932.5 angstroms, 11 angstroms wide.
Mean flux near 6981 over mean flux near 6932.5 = 0.33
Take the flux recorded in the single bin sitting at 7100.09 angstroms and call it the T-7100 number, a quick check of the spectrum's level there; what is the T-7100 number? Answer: 16.32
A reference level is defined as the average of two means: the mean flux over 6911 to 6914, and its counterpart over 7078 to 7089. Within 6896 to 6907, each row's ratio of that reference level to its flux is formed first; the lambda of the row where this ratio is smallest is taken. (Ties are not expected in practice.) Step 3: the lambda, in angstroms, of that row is 6900.24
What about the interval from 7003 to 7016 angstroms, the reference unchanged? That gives 7005.90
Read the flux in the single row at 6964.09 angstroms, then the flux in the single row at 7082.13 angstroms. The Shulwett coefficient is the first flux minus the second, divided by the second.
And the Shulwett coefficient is -0.12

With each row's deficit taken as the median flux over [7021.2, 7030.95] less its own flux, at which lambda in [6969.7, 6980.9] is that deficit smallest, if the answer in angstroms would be 6973.71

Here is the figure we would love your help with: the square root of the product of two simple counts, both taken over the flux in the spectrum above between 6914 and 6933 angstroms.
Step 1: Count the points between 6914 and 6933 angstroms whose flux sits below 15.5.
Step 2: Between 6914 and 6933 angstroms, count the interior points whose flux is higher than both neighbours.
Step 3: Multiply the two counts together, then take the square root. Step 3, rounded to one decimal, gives 3.2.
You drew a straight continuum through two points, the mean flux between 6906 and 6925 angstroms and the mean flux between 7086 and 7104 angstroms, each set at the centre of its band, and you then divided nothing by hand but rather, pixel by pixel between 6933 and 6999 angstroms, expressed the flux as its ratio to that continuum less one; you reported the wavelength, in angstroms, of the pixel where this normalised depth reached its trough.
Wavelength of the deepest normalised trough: 6981.75 angstroms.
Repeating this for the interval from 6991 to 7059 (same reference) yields 7051.22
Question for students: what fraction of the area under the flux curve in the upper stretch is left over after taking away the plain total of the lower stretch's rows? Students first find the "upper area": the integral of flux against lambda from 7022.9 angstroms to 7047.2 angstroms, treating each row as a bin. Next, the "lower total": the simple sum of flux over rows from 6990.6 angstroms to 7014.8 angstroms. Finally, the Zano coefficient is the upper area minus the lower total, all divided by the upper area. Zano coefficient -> 0.369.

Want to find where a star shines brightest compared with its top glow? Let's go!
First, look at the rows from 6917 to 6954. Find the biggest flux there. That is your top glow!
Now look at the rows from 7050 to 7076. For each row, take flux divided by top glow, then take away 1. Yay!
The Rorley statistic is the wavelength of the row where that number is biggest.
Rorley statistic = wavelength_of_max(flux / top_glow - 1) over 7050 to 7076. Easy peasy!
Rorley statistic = 7056.09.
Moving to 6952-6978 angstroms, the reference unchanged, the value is 6954.47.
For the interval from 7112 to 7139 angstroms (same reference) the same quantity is 7131.22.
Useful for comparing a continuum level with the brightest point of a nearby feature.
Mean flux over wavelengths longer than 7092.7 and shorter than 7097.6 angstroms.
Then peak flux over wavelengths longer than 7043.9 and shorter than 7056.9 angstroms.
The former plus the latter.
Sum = 48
